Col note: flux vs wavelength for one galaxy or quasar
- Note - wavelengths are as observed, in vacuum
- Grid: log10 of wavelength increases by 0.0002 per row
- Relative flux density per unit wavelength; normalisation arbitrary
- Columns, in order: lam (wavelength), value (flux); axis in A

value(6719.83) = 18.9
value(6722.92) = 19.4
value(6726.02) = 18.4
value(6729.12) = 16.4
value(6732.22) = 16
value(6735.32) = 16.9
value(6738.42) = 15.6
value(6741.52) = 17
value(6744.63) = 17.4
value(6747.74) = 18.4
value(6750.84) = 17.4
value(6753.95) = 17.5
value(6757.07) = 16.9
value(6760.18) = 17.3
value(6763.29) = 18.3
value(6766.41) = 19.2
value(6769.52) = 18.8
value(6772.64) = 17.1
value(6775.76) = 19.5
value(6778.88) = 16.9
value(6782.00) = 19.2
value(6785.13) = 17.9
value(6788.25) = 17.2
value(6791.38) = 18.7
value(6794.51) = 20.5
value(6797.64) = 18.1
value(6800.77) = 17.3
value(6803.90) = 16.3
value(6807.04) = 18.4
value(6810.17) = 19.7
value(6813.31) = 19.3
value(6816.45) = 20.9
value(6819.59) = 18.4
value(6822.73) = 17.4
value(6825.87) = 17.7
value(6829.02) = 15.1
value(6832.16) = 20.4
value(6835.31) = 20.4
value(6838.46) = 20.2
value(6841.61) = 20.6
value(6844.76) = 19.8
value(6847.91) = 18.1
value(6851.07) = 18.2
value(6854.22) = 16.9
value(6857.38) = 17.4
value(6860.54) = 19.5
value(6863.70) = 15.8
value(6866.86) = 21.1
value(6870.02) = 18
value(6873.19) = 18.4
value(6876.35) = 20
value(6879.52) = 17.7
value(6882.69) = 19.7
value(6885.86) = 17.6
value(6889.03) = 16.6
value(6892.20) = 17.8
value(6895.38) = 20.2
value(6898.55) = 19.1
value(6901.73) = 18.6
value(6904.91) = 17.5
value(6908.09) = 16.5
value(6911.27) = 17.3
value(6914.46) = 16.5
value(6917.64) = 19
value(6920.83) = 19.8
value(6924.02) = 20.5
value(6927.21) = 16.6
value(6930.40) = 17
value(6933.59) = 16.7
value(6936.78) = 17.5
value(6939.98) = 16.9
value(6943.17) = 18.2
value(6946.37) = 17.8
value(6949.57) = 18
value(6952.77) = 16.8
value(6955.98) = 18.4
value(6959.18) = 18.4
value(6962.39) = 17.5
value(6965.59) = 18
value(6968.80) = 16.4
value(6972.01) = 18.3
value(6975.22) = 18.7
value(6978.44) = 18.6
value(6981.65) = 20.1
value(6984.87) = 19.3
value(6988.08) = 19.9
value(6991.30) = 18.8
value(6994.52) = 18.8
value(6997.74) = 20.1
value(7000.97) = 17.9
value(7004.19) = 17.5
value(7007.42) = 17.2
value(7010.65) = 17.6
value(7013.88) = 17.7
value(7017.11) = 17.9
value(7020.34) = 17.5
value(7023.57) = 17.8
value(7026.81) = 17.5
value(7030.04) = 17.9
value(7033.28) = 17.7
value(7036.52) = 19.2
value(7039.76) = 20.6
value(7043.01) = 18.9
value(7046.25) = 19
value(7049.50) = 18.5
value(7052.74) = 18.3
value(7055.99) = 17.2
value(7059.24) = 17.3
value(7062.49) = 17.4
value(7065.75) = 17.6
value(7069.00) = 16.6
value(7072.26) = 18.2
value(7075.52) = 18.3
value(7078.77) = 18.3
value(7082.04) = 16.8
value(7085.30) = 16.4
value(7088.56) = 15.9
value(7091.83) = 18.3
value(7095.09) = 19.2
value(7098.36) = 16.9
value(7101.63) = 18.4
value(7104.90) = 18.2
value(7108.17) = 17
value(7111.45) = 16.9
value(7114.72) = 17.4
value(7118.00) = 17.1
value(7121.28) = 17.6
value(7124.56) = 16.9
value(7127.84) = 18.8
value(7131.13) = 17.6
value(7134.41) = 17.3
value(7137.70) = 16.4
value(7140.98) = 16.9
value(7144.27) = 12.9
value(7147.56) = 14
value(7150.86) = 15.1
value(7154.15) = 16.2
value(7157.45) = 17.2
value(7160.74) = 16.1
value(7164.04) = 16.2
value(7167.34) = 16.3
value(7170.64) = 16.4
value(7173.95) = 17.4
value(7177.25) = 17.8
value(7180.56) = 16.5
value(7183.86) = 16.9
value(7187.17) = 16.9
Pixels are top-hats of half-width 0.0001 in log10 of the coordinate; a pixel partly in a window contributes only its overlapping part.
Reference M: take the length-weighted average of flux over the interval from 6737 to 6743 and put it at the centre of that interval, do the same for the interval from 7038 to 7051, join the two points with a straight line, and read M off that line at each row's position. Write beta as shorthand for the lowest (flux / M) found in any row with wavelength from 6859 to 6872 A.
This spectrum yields 0.90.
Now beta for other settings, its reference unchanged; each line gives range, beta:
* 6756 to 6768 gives 1.03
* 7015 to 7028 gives 0.92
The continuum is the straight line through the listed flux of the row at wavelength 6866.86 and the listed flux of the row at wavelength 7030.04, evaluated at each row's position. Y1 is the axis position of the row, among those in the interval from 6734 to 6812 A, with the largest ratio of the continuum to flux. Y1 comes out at 6738.42 A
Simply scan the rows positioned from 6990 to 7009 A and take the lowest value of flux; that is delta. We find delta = 17.2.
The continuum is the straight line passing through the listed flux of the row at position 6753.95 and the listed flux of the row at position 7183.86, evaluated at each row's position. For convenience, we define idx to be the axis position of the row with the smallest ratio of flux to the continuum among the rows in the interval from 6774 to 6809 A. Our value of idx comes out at 6803.90 A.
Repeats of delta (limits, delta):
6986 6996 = 18.8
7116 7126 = 16.9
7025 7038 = 17.5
